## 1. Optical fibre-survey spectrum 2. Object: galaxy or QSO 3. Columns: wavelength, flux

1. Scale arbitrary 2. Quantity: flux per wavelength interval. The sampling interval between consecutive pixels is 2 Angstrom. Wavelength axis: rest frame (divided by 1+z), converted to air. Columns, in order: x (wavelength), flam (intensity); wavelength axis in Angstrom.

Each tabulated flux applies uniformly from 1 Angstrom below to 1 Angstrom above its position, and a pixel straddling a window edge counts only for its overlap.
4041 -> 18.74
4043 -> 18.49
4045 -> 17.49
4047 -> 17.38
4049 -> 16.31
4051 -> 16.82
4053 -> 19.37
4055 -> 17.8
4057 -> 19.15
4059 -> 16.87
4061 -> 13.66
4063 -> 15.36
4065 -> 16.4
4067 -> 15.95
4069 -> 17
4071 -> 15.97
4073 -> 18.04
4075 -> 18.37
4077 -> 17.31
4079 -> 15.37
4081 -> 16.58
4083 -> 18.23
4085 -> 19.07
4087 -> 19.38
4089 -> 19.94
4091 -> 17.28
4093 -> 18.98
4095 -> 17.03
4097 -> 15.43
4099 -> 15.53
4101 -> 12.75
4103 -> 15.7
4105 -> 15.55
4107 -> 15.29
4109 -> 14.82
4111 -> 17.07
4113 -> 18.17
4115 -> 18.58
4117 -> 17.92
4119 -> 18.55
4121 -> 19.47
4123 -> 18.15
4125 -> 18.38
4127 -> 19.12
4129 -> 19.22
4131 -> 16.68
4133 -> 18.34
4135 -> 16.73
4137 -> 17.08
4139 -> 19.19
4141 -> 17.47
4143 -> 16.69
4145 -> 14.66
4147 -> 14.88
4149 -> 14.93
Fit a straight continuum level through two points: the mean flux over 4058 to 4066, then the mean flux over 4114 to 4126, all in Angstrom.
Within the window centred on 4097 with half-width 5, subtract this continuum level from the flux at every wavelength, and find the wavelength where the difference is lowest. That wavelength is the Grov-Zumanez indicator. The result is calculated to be 4101 Angstrom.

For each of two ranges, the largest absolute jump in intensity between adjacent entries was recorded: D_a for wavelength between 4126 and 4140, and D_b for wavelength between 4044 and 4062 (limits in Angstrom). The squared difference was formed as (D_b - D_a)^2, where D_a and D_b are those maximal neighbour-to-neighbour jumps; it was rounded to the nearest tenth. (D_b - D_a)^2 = 0.4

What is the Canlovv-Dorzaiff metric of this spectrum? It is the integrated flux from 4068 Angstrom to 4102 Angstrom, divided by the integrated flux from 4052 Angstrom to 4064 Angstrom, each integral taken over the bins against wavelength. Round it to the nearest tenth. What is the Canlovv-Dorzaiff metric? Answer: 2.9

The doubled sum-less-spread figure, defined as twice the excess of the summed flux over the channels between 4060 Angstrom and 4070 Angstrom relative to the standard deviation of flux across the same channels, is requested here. 154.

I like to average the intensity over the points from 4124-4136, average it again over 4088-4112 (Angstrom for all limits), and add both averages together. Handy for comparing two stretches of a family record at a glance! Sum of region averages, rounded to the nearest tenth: 34.4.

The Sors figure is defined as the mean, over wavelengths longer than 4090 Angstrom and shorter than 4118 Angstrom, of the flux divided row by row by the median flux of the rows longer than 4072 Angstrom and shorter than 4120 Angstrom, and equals 0.95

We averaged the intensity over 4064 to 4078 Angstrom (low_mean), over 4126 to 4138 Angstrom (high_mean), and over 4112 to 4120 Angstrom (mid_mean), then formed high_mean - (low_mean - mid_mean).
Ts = 19.2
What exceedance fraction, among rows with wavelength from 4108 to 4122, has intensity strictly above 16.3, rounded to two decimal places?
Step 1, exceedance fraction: 0.86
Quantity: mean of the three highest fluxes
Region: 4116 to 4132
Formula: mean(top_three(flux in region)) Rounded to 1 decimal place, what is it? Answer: 19.3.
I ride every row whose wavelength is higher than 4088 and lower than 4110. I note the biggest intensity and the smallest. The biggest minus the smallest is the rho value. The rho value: 7.2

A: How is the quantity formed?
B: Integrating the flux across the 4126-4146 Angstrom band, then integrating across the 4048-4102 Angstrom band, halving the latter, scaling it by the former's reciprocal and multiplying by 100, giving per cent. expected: 131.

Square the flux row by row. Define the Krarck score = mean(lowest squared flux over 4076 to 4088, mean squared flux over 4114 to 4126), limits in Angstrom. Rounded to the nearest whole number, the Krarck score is 290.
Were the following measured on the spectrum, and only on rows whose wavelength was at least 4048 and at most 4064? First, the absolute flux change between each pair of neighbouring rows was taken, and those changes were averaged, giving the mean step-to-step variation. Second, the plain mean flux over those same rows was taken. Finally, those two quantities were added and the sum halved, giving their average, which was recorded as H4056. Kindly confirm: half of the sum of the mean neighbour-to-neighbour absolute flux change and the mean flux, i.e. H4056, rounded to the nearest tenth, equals 9.4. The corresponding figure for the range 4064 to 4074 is 8.9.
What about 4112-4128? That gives 9.6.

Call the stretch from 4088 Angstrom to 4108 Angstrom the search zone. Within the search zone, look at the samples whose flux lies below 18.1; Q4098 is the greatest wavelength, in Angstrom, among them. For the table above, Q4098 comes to 4107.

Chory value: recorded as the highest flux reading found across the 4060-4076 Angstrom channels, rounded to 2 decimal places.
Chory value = 18.37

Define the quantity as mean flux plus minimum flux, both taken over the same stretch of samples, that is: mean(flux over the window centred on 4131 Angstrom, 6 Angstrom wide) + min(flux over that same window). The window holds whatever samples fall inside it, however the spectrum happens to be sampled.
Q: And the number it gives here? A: 34.8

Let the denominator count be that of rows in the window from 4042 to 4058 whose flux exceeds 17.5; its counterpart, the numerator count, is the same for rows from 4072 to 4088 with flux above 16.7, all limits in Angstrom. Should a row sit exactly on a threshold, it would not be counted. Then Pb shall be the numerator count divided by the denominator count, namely 1.5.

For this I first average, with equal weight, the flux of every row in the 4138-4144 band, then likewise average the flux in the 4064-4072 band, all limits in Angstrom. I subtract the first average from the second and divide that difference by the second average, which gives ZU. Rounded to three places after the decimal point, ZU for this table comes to -0.089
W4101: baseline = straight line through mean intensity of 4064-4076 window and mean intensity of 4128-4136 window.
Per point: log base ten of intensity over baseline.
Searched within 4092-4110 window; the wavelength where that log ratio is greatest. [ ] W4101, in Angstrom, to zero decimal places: 4093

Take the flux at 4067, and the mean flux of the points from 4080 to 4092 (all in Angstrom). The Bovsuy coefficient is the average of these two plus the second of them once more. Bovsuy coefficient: 35.6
